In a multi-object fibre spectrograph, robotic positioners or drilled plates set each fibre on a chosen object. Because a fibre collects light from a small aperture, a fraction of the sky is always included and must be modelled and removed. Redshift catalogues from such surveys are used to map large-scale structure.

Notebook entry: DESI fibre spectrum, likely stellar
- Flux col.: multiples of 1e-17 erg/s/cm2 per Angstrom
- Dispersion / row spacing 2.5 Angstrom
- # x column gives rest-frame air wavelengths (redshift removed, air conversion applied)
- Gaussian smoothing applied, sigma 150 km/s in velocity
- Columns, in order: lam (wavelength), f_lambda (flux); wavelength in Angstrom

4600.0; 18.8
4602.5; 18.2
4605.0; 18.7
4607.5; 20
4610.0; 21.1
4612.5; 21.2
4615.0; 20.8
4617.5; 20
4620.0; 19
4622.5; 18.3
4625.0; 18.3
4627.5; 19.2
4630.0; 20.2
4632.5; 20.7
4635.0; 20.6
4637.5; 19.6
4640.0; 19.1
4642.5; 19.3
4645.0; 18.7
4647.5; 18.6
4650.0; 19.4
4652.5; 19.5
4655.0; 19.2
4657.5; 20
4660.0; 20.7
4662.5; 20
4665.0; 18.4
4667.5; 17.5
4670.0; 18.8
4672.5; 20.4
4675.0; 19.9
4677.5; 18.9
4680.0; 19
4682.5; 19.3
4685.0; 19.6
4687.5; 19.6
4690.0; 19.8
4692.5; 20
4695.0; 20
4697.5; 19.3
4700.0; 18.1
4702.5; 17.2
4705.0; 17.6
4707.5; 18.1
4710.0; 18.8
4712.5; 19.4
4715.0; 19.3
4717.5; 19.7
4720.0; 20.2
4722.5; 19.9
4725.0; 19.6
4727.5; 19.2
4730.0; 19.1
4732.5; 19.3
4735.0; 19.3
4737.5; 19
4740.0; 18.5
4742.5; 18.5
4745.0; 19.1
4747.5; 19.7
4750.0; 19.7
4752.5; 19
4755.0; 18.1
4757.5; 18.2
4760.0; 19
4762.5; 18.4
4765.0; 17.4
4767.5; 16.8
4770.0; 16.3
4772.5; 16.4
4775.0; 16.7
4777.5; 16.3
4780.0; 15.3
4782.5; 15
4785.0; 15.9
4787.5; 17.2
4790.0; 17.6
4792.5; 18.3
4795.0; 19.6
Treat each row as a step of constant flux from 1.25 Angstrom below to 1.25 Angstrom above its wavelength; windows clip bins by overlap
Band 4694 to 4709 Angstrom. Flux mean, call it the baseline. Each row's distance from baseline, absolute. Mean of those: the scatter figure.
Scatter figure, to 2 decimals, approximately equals 0.84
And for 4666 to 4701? 0.60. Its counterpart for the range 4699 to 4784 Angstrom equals 1.10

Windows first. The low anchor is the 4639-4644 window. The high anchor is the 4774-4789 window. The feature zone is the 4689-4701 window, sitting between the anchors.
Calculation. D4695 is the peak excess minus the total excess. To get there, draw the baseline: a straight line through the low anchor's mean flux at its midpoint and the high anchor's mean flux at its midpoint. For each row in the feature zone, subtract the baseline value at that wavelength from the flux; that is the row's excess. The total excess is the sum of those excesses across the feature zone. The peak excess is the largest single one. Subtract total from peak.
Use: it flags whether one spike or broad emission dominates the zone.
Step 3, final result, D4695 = -5.2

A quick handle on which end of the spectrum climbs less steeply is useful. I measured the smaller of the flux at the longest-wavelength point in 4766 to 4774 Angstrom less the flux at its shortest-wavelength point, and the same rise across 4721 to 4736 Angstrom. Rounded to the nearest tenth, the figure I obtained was -0.6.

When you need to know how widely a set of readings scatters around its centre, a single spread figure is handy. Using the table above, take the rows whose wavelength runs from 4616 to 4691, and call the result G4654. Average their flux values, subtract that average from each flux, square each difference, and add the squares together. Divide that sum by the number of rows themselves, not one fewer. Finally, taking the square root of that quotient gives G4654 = 0.76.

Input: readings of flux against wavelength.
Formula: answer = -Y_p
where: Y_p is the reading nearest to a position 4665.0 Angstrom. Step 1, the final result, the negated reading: -18.4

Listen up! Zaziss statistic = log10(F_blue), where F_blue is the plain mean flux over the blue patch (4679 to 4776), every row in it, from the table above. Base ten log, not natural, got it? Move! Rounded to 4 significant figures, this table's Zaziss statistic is 1.274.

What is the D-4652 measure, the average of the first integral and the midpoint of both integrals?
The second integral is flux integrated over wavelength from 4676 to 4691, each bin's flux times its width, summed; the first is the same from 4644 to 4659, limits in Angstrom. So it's 289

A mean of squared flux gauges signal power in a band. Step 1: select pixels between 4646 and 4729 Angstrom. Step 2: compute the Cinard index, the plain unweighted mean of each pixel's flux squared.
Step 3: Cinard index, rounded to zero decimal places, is 371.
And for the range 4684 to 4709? 359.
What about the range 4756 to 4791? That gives 287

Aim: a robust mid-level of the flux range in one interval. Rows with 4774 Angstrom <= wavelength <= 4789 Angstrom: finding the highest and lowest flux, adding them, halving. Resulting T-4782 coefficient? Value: 16.1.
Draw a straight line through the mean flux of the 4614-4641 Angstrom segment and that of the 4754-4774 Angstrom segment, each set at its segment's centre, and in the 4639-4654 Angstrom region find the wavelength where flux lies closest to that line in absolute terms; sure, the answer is 4642.5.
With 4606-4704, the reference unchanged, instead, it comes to 4655.0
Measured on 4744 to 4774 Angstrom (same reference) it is 4765.0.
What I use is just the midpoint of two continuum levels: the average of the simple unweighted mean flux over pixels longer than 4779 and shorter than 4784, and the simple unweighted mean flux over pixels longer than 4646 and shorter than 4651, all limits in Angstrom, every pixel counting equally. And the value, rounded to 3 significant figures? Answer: 17.1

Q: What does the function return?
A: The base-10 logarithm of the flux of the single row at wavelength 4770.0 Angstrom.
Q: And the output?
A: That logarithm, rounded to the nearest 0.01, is 1.21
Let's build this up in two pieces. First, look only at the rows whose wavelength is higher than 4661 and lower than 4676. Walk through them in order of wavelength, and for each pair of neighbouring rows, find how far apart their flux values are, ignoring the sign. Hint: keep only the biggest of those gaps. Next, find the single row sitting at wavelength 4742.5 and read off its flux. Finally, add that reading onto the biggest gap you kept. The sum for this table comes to 20.1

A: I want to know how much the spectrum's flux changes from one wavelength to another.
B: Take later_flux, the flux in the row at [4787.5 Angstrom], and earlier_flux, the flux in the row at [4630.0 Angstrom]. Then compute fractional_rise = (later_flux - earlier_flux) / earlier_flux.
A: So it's -0.15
